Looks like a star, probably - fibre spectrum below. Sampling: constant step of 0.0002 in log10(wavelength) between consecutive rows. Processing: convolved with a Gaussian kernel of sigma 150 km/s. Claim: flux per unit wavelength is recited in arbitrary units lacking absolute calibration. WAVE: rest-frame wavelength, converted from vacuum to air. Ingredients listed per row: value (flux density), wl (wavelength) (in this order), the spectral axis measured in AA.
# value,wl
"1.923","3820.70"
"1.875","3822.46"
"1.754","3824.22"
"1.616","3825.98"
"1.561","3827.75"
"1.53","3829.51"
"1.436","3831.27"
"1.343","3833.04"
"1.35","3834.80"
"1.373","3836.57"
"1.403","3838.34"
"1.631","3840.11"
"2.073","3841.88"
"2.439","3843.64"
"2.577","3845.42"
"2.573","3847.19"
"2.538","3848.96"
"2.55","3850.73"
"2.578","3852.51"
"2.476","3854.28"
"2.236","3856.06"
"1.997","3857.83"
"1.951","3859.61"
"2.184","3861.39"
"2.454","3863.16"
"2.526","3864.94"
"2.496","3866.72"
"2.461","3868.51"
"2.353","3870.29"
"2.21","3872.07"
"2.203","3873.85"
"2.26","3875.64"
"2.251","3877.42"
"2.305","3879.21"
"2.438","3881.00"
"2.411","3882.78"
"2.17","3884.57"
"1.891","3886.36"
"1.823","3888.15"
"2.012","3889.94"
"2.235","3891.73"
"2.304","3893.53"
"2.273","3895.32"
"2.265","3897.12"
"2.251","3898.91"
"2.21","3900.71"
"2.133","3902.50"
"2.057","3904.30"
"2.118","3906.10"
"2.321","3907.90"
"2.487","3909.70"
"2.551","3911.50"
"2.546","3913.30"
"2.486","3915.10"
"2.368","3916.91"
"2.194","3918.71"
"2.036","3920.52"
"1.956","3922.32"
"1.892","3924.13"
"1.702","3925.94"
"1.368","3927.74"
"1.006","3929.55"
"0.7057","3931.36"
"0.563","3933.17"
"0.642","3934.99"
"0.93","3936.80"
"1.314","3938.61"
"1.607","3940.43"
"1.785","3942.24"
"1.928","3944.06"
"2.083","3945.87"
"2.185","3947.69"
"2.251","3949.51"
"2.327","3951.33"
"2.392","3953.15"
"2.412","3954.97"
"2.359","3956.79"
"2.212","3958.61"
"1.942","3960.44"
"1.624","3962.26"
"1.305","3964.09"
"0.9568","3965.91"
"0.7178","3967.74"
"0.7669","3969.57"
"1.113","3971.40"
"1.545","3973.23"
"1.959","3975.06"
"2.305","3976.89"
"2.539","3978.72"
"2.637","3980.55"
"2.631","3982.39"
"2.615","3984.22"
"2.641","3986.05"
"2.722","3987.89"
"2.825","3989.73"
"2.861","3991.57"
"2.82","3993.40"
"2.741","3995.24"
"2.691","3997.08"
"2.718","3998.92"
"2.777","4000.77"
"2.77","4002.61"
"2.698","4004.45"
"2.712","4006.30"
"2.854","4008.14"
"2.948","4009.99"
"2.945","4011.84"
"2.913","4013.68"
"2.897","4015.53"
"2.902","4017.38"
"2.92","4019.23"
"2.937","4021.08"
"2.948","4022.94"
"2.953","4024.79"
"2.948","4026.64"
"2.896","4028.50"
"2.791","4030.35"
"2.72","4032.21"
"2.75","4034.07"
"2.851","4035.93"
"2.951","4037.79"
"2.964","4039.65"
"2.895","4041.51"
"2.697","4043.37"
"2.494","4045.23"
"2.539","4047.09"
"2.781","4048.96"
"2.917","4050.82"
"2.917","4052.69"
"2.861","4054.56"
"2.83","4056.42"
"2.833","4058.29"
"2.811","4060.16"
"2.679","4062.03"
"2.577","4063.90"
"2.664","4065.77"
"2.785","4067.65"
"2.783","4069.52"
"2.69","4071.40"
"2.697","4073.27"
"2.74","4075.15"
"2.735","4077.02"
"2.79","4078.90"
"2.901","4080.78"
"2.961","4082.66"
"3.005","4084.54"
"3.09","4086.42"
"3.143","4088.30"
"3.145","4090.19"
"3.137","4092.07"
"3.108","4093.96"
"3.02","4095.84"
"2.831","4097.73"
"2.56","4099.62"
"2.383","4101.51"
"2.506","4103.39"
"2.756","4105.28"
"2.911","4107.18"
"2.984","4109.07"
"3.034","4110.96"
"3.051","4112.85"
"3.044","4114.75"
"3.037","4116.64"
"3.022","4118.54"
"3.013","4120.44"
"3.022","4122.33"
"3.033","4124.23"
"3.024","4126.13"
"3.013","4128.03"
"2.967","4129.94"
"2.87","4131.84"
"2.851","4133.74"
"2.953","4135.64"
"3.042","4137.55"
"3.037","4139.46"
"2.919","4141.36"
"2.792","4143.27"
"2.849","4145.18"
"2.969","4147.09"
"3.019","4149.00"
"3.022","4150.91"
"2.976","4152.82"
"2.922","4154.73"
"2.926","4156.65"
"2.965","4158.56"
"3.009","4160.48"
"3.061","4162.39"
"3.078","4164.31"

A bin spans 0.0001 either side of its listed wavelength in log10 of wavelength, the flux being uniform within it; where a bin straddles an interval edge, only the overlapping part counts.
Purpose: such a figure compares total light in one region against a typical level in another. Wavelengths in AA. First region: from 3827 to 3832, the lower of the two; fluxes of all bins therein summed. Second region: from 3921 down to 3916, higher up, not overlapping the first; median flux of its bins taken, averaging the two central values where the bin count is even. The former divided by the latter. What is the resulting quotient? 2.06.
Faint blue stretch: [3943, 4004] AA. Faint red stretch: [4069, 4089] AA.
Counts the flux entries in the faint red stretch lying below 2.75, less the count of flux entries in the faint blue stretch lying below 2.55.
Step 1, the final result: -16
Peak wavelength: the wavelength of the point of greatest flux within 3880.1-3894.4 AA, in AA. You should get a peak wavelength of 3881.00 AA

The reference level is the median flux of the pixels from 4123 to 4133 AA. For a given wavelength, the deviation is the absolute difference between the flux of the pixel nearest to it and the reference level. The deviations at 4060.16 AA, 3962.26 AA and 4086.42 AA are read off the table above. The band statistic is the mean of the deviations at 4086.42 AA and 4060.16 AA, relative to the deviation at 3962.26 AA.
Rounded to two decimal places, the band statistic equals 0.10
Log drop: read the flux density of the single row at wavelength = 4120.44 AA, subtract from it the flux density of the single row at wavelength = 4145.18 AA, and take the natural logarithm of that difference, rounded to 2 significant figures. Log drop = -1.8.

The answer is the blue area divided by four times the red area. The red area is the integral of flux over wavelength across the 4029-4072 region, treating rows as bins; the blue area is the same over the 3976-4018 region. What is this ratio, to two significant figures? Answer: 0.24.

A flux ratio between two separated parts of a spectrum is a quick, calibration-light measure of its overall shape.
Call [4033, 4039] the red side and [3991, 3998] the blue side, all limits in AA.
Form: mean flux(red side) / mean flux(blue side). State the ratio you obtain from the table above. 1.03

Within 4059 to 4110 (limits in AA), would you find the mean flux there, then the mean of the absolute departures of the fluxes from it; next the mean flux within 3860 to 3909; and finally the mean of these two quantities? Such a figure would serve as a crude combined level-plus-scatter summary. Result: 1.2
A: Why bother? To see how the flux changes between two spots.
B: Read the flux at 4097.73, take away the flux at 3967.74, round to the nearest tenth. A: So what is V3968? 2.1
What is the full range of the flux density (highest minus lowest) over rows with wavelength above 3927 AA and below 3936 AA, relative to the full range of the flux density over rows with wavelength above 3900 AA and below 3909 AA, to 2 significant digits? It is 3.0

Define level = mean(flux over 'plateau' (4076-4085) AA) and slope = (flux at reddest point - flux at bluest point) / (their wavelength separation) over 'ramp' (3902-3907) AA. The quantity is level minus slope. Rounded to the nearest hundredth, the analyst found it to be 2.88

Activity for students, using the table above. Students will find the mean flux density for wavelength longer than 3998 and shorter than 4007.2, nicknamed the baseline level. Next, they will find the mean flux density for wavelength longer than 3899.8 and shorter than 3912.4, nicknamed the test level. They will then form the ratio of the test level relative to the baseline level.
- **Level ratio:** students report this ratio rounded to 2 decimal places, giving 0.83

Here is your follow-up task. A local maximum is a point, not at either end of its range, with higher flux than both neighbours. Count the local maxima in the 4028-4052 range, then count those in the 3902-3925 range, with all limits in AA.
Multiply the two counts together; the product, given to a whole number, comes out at 1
